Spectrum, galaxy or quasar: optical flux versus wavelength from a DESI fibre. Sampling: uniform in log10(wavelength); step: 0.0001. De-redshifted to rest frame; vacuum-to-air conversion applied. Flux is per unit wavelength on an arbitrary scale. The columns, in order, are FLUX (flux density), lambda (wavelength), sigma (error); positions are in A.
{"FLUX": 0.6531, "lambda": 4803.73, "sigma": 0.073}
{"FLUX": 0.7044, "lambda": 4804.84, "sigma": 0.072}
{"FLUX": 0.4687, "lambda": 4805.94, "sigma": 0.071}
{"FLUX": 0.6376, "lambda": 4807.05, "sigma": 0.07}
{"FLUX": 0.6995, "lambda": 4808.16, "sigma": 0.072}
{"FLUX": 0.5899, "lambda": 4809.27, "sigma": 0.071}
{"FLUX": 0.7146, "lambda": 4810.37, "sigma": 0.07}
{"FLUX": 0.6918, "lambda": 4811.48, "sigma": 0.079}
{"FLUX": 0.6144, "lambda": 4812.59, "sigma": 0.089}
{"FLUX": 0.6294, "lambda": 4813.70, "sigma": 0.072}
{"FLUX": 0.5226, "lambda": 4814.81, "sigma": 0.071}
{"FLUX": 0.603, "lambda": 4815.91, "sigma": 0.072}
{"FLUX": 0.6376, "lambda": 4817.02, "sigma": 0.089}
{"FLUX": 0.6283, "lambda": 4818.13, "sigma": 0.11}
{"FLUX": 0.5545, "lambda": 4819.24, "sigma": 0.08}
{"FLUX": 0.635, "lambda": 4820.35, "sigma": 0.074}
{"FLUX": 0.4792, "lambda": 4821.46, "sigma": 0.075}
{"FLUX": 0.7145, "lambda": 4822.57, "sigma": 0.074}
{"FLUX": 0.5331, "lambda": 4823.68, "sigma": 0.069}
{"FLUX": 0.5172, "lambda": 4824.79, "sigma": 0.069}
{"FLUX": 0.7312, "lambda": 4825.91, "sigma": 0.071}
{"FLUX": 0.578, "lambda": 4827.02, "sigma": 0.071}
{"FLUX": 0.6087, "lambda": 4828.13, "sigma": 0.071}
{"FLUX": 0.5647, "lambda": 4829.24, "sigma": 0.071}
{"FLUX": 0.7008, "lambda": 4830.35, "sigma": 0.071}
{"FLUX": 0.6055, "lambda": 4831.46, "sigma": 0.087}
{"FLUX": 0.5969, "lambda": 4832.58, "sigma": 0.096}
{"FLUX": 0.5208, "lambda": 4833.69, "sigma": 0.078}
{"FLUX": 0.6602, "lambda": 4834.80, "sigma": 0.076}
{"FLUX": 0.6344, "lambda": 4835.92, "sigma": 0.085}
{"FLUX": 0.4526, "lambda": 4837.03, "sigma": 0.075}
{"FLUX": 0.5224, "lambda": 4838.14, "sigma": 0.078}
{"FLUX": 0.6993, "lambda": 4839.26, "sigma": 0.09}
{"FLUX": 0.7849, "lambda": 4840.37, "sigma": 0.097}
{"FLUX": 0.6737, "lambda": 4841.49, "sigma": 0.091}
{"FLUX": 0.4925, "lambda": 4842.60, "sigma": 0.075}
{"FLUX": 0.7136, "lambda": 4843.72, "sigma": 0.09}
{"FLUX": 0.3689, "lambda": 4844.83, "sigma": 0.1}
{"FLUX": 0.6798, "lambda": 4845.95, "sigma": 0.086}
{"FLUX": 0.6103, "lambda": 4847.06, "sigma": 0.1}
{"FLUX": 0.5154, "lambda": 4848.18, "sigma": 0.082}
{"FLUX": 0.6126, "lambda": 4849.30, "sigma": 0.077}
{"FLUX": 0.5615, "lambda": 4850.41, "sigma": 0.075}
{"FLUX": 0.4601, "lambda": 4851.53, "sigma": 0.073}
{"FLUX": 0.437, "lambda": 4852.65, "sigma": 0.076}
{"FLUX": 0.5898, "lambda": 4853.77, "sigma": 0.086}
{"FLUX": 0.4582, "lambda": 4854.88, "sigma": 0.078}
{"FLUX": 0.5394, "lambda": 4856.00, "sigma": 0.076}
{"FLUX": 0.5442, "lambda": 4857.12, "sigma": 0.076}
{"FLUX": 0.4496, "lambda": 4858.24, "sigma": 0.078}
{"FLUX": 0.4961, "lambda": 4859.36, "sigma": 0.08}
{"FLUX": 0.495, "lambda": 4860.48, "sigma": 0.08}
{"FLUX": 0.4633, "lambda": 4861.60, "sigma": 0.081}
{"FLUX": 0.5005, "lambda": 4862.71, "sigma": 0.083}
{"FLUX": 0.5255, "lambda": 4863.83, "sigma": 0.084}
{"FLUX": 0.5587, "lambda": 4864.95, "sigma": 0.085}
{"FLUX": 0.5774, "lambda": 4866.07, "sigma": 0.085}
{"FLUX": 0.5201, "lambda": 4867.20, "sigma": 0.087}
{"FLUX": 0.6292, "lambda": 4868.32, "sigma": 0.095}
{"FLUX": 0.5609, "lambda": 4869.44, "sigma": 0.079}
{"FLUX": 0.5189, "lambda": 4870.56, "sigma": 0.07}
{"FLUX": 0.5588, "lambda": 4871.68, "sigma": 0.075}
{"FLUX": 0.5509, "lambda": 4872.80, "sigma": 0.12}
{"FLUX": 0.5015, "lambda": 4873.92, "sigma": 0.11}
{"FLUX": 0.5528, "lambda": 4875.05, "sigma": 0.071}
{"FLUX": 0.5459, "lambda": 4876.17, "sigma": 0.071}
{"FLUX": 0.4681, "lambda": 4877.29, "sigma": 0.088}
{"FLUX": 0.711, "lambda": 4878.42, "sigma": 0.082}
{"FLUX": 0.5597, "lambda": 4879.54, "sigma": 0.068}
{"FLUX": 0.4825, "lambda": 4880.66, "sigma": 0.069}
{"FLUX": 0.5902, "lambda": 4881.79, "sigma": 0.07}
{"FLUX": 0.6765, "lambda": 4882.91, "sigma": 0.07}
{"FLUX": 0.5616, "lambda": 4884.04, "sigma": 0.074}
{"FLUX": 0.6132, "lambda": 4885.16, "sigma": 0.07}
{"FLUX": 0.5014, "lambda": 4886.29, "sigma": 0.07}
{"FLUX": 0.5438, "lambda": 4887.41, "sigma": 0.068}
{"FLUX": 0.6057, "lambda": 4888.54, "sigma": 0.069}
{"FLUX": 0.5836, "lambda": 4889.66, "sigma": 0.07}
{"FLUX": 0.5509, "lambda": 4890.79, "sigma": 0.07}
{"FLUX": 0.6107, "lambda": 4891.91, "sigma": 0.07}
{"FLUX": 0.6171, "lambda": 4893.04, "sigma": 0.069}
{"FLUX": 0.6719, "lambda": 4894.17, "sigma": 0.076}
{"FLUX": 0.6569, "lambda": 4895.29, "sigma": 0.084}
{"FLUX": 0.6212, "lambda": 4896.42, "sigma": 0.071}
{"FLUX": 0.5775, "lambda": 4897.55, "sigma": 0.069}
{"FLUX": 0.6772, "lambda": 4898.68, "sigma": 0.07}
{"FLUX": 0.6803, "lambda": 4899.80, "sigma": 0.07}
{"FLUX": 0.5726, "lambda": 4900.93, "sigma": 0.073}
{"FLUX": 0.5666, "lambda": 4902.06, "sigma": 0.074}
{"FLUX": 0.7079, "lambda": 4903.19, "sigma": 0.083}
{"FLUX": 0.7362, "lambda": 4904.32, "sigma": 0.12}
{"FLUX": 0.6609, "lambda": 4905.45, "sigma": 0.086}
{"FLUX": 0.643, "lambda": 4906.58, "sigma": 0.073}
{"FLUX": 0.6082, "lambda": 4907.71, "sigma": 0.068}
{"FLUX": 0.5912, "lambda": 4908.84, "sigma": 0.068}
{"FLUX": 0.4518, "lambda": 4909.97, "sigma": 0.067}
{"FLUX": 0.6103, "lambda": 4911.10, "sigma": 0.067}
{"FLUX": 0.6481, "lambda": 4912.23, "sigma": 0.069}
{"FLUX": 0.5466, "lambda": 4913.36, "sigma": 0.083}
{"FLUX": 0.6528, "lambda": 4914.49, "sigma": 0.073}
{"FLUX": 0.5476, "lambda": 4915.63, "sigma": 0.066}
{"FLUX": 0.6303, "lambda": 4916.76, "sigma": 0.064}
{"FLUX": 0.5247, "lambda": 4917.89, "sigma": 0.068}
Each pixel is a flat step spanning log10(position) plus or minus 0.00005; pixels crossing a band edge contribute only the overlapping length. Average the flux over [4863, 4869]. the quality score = 0.56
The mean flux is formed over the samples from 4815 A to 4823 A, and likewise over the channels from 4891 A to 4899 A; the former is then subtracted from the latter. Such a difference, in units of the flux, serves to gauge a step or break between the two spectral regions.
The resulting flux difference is 0.03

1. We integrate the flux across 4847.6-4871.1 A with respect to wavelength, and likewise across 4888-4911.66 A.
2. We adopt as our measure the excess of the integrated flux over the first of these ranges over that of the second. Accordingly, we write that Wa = -2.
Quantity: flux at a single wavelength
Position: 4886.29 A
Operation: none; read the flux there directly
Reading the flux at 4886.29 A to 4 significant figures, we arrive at 0.5014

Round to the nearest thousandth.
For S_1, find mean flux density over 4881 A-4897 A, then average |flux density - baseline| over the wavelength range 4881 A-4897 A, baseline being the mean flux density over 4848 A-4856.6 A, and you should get 0.081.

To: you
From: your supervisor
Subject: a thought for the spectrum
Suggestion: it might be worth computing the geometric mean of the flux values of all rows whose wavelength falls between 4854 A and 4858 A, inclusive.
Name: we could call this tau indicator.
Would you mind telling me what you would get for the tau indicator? 0.512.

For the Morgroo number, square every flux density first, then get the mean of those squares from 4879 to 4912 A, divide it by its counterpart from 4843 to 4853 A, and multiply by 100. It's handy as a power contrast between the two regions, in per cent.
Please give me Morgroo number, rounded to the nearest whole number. 117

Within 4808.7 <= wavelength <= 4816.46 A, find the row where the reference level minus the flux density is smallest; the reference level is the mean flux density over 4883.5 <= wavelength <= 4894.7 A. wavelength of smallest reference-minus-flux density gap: 4810.37 A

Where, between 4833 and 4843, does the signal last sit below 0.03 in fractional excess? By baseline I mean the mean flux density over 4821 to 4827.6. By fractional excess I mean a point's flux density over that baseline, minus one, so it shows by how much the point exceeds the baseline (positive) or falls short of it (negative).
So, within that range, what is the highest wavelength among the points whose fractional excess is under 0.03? 4842.60 A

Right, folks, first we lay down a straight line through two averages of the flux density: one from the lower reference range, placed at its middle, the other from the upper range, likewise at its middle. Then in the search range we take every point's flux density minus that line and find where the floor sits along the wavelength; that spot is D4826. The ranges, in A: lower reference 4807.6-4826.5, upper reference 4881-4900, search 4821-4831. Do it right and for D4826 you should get 4821.46 A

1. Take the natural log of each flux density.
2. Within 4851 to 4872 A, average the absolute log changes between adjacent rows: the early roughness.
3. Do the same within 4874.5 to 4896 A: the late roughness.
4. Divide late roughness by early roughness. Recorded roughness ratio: 1.2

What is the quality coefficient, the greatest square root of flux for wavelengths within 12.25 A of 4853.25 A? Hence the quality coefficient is 0.845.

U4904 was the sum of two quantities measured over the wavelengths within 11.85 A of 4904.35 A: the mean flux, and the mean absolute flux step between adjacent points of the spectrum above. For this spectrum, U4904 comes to 0.688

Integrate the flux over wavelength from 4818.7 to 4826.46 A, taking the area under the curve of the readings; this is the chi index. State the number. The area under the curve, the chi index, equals 4.6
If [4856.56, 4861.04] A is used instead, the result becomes 2.2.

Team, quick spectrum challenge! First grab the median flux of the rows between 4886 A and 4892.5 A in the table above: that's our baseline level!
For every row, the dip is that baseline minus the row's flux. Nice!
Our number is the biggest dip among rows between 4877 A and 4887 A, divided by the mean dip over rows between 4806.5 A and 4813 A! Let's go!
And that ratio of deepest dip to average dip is -1.1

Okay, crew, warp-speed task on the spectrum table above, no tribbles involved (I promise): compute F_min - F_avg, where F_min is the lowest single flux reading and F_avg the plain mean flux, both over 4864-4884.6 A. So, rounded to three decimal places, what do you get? -0.094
